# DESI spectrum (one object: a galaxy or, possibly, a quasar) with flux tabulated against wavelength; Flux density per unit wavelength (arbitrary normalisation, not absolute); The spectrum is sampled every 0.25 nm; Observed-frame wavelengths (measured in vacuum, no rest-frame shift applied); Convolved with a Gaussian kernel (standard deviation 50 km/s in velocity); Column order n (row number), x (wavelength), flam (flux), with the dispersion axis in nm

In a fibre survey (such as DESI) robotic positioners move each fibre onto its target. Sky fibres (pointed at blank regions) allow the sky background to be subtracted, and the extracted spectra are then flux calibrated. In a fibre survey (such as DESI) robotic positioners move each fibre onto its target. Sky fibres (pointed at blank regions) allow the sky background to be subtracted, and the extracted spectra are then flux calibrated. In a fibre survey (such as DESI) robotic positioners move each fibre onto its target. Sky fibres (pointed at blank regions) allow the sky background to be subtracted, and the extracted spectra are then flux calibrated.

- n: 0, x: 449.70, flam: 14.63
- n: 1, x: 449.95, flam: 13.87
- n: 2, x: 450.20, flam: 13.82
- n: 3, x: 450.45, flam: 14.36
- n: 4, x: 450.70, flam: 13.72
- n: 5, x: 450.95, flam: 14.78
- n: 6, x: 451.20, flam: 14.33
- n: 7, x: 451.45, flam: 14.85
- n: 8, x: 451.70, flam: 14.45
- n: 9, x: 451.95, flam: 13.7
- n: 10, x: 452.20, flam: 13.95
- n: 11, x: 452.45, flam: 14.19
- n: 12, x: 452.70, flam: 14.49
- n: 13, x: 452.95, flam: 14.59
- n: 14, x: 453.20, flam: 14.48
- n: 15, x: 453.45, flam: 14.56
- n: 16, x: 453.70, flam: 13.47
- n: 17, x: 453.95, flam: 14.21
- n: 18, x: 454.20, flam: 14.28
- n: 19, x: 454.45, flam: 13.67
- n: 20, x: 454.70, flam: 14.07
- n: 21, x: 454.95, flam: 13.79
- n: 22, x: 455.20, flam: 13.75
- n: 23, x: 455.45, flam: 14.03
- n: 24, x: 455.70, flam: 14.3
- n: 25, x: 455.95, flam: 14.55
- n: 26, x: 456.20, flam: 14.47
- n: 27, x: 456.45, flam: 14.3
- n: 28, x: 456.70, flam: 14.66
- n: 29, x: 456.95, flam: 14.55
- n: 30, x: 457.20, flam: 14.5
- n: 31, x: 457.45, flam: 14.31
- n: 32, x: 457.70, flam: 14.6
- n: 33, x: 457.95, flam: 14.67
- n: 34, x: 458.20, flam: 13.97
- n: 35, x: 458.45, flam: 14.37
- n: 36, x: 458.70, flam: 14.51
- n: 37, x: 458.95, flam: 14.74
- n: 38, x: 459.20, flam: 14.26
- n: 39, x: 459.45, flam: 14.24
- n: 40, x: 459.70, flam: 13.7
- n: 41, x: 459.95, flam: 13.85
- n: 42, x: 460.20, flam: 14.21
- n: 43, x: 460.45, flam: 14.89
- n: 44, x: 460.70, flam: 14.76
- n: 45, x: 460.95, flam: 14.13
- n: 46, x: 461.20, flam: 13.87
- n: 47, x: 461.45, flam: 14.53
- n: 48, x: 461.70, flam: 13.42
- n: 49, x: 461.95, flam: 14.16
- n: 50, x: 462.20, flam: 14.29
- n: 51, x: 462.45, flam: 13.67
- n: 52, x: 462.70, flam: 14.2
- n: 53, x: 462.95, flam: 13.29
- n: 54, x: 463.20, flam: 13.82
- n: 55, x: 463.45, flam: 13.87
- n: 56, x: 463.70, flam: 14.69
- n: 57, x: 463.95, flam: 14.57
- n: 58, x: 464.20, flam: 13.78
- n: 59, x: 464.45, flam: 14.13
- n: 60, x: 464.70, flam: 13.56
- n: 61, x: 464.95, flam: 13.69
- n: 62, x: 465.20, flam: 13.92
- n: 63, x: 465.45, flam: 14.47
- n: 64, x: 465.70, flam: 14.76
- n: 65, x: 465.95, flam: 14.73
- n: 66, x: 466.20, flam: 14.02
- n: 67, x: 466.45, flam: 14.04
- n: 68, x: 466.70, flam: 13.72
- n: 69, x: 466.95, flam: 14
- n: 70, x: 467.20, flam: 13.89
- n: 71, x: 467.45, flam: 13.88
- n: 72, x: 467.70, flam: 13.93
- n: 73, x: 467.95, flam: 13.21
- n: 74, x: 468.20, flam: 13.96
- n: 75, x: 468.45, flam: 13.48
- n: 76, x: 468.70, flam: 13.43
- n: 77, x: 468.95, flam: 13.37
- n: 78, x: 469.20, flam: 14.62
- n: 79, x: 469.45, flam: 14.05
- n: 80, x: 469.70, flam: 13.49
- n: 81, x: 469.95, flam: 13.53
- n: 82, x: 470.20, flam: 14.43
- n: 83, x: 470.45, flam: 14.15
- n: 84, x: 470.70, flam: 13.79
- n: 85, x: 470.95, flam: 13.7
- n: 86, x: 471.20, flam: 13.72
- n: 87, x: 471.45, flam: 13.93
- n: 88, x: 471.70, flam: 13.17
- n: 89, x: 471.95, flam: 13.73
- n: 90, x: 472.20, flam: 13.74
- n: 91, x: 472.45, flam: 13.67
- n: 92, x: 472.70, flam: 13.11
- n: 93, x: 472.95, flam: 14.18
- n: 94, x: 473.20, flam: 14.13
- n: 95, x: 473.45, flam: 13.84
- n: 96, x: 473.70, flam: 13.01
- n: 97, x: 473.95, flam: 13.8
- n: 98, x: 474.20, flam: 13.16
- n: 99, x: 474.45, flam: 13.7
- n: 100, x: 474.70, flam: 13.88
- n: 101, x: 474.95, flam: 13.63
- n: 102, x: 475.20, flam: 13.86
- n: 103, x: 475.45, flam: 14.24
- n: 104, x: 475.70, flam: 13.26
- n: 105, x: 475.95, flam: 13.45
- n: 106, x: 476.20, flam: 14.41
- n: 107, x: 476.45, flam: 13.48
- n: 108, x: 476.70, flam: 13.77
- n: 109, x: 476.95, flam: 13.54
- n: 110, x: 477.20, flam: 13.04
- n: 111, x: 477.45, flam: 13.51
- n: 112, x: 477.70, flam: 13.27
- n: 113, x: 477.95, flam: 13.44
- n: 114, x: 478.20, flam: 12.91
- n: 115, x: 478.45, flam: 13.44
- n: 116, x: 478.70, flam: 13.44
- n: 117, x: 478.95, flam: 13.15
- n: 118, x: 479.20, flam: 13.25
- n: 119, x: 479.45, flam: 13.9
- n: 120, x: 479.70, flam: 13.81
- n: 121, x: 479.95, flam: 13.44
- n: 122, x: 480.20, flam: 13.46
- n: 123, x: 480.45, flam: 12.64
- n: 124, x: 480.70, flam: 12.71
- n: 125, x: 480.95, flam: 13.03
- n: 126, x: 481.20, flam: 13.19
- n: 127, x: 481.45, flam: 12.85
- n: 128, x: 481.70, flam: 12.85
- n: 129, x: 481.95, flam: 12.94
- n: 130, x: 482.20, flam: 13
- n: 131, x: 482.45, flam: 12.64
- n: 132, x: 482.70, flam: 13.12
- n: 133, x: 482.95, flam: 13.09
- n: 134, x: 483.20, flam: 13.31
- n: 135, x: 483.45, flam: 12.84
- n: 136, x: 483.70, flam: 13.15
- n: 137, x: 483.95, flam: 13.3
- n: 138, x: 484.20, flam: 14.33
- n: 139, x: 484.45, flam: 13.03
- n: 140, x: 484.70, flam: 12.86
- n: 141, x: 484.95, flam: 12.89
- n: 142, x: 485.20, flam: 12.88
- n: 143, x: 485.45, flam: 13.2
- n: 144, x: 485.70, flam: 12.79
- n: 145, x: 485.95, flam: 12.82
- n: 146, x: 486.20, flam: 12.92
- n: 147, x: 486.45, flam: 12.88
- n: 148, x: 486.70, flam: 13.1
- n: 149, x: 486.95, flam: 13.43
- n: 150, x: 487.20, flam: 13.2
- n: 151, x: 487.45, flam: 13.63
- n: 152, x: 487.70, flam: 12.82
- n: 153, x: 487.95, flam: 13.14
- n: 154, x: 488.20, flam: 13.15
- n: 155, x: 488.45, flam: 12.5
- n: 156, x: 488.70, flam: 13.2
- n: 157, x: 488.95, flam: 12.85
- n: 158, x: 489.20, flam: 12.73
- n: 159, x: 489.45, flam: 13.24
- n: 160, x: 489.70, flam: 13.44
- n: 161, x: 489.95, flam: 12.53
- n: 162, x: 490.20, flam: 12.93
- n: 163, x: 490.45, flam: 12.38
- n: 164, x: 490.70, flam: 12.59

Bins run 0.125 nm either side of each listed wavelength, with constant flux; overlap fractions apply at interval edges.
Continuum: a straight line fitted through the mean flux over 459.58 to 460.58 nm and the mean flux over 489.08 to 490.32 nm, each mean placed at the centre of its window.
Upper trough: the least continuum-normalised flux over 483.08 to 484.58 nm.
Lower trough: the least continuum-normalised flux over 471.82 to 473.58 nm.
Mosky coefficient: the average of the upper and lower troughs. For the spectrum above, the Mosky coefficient 0.965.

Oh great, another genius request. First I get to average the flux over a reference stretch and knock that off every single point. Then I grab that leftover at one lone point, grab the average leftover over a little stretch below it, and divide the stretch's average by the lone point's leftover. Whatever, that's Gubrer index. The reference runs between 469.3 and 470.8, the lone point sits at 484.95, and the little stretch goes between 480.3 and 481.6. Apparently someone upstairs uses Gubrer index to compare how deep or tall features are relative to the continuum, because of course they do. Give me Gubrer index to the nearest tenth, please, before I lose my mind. 1.0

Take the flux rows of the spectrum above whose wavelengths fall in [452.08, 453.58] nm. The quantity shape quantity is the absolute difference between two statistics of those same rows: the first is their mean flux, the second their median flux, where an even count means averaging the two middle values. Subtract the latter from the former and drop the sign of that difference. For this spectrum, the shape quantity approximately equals 0.11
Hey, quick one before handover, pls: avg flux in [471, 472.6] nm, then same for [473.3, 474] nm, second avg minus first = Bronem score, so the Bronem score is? -0.11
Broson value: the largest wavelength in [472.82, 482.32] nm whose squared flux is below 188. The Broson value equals 482.20 nm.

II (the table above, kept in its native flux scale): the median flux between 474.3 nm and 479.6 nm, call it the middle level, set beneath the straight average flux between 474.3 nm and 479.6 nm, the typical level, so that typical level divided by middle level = 1.01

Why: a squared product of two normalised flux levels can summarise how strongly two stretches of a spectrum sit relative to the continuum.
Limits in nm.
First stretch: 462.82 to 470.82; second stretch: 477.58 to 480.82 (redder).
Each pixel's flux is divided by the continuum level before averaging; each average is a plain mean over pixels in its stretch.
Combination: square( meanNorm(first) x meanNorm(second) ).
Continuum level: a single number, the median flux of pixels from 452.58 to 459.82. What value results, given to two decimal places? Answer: 0.82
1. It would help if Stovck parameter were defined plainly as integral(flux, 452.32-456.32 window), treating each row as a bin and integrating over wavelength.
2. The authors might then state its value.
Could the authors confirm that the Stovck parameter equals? 56.7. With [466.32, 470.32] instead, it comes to 55.3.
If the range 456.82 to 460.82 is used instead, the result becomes 57.5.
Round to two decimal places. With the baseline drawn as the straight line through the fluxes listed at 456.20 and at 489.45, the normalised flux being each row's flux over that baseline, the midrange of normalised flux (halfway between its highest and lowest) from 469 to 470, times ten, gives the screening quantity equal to 10.05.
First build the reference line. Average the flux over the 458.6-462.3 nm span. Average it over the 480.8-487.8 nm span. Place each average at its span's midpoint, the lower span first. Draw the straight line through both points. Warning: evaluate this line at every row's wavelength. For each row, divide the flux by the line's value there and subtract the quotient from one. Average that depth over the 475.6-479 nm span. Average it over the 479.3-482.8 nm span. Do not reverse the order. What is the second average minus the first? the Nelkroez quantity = 0.011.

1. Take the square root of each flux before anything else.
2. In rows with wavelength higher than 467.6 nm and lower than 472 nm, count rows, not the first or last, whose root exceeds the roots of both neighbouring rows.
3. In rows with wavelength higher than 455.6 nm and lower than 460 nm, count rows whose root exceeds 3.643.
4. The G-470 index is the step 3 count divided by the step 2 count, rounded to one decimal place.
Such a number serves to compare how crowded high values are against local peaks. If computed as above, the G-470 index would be 4.5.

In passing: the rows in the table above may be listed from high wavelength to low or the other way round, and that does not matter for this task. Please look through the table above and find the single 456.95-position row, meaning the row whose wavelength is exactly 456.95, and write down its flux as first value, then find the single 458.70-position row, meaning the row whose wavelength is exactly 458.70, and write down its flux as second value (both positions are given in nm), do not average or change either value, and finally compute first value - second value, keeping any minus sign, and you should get 0.04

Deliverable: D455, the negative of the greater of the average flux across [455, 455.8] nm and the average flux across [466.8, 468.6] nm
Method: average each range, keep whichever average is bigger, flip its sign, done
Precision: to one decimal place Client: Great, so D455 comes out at -14.0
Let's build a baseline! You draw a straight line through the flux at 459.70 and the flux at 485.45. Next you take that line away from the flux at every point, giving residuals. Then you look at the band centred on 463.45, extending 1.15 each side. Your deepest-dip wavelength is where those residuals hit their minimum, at 462.95 nm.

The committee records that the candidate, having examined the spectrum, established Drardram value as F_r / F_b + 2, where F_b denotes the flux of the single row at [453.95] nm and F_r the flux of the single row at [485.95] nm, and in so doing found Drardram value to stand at 2.90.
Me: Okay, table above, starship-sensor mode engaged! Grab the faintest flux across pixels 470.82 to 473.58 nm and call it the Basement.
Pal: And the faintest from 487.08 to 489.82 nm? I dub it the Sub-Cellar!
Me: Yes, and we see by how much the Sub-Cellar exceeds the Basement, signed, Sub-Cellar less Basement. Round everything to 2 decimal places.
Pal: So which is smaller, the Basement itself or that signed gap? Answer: -0.61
